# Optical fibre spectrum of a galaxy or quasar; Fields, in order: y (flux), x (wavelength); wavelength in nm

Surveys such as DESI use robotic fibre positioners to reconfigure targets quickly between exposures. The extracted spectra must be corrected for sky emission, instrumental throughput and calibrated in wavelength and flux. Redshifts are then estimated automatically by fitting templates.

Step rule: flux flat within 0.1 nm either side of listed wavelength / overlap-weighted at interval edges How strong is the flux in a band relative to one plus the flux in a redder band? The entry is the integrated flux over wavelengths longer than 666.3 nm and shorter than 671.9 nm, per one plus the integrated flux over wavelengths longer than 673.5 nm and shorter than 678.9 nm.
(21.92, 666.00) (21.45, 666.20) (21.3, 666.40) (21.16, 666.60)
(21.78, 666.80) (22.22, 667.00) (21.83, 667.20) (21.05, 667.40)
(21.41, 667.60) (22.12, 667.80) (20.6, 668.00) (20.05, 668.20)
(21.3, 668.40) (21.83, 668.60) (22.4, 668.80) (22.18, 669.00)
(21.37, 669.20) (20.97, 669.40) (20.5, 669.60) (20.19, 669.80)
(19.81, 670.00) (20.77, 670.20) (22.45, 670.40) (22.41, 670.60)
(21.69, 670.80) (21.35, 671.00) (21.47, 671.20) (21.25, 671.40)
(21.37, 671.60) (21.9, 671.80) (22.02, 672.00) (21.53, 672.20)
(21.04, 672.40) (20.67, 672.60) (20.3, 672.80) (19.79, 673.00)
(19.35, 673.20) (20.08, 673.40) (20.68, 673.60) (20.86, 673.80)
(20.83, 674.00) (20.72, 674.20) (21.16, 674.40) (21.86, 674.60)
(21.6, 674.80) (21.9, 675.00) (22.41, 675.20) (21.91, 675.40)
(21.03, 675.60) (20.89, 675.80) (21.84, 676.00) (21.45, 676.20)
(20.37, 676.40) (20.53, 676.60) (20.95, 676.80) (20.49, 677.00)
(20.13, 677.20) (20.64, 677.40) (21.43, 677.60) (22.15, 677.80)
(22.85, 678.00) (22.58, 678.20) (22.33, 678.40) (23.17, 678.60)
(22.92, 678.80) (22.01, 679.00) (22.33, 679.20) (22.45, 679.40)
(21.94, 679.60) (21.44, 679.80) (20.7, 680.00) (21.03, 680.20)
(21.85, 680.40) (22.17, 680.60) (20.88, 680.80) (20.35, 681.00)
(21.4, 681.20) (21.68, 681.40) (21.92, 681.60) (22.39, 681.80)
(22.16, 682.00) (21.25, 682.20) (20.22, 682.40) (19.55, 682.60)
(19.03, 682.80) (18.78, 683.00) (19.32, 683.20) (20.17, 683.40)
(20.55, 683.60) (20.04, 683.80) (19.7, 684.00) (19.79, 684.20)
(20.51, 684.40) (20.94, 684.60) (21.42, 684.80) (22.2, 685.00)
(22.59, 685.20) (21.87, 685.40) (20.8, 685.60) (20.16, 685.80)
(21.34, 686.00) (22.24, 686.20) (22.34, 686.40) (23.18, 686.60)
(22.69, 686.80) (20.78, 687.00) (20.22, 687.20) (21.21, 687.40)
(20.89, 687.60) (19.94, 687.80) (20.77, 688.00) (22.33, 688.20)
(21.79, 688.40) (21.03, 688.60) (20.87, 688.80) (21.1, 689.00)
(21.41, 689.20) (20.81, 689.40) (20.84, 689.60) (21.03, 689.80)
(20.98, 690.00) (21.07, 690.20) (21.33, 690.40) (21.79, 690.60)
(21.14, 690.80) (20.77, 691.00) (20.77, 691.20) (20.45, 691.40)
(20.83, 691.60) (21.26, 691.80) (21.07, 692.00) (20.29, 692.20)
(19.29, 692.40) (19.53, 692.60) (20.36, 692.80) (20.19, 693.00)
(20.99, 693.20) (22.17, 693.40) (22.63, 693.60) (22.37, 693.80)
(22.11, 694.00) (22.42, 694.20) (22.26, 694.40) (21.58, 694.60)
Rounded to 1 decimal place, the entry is 1.0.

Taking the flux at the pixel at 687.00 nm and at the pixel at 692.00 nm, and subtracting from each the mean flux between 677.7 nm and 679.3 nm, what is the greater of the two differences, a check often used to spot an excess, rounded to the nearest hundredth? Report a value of -1.47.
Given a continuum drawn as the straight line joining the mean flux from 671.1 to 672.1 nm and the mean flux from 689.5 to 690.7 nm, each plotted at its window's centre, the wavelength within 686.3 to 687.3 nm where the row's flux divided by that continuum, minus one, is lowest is 687.20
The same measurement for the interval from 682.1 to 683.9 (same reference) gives 683.00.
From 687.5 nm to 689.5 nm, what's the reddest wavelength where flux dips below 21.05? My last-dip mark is 689.40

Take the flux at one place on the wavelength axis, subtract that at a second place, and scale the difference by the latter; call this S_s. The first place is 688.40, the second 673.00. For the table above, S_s 0.10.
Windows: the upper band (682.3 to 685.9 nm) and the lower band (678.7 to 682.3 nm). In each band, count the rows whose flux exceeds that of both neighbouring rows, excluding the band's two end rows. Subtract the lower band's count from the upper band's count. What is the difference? -1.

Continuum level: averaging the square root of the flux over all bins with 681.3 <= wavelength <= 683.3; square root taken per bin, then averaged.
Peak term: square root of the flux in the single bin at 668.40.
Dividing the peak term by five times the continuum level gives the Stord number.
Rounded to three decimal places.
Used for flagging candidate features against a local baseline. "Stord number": 0.203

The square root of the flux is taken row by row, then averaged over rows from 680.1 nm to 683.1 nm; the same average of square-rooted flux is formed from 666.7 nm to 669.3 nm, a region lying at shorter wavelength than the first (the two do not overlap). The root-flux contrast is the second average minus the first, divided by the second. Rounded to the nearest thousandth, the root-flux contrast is 0.014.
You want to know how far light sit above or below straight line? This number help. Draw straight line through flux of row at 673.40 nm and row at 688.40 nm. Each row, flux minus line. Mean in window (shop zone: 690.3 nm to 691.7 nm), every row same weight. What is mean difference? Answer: -1.1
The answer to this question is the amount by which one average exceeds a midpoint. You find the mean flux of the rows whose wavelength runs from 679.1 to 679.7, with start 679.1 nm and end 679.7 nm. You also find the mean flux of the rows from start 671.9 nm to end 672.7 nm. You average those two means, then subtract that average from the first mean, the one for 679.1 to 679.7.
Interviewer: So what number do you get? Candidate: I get 0.5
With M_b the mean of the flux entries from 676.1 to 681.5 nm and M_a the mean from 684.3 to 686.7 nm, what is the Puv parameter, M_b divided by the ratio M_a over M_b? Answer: 21.5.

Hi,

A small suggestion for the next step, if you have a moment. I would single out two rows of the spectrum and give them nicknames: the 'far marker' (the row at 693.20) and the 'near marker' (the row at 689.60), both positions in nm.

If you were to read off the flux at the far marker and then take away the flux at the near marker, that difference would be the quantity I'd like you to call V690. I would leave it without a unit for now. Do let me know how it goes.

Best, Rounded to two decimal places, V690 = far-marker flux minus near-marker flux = 0.15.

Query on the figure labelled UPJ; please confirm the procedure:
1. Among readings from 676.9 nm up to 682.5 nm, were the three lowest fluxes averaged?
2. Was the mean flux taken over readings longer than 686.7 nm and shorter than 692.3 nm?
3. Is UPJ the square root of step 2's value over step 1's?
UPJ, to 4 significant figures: 1.020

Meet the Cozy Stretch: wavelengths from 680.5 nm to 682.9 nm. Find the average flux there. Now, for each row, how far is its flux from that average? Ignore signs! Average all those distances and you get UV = 0.90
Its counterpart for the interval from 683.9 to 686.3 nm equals 0.81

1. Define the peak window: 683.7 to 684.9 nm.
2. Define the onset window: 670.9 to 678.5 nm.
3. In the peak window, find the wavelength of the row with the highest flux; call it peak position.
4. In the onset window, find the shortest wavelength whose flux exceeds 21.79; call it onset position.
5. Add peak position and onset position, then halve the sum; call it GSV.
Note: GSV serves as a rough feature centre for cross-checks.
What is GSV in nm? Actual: 678.30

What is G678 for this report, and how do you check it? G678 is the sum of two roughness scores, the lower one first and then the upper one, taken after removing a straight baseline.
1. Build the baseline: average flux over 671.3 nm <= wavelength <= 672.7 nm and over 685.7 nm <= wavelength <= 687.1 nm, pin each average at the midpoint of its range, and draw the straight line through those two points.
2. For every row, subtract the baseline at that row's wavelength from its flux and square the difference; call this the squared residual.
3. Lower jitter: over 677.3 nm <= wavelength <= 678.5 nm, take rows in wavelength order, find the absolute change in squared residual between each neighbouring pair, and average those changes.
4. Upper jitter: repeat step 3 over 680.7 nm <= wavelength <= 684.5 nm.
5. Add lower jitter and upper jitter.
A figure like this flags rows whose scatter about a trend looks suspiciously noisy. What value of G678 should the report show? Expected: 2.08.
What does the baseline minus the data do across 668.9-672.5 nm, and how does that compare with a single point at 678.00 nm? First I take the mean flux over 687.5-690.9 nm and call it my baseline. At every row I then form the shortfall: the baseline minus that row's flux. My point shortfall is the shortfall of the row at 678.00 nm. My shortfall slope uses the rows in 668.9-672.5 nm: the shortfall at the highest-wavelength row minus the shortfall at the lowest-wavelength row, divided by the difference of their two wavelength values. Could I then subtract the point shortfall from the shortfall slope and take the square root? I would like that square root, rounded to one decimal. 1.4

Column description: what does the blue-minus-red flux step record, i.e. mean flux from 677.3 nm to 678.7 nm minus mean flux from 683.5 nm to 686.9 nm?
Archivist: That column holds 0.8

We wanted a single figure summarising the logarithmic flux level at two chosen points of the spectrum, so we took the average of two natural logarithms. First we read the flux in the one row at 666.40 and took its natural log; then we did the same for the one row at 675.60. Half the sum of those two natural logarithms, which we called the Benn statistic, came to 3.05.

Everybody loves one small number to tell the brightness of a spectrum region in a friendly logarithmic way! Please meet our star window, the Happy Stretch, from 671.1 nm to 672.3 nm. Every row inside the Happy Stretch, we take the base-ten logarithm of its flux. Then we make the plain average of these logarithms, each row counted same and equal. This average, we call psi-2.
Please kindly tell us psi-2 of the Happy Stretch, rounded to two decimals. 1.33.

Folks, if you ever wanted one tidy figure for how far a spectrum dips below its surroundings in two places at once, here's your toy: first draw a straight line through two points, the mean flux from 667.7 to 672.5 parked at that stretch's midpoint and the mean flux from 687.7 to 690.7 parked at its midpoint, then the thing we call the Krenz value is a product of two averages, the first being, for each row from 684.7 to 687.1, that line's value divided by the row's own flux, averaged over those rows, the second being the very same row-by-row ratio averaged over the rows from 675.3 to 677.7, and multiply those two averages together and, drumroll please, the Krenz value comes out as 0.99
